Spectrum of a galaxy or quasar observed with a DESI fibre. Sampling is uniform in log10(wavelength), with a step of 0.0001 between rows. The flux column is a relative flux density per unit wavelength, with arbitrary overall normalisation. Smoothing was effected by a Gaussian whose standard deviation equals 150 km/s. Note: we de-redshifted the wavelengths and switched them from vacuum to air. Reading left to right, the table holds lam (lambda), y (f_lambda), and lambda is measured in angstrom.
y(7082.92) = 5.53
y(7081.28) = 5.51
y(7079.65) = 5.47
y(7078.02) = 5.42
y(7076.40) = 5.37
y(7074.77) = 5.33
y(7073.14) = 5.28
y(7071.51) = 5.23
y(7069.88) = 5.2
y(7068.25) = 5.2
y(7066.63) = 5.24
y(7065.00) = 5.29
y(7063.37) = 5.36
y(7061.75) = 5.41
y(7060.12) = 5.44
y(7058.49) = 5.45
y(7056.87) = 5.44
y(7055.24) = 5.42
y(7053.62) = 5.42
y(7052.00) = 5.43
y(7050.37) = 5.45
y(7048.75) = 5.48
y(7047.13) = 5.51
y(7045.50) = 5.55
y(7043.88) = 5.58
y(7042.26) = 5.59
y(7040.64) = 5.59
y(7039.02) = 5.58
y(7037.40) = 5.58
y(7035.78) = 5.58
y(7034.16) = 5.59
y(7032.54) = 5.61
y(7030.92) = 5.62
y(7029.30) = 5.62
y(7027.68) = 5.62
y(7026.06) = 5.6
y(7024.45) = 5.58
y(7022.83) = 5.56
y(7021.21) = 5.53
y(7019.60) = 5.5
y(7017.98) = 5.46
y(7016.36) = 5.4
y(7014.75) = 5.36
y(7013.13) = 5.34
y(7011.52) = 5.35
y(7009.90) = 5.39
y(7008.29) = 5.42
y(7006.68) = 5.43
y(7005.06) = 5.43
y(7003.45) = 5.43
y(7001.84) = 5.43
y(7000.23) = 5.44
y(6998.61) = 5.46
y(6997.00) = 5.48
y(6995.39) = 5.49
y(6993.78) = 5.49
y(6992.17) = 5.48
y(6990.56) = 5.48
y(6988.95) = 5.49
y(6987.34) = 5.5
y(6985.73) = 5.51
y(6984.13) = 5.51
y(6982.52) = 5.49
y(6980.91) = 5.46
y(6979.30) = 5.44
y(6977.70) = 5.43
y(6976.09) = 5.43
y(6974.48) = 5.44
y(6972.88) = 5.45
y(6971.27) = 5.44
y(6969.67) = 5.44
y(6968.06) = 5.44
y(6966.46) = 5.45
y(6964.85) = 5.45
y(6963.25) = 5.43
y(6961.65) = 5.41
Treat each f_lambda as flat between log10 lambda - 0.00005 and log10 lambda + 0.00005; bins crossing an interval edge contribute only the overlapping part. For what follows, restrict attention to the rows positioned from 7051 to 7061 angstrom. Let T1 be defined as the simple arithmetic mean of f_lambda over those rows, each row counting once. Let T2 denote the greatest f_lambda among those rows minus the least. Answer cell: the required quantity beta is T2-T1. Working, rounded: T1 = 5.43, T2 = 0.030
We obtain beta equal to -5.40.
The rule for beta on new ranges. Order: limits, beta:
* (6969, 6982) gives -5.41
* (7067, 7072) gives -5.18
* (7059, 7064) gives -5.32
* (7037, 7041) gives -5.57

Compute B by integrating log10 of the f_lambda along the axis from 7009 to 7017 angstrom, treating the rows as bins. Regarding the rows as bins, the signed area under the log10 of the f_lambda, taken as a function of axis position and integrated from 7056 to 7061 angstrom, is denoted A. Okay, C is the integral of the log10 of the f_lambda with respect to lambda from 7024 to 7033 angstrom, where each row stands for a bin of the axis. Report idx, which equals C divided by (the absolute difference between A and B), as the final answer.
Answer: 3.1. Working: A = 3.7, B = 6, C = 6.7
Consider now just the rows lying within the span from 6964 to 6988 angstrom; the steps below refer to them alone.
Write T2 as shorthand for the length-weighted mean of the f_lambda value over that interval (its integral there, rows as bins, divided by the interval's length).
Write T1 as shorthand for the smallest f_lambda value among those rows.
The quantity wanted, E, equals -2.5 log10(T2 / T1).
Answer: -0.006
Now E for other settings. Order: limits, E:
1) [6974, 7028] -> -0.025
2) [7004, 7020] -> -0.013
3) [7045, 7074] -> -0.036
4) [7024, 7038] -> -0.004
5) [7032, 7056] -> -0.022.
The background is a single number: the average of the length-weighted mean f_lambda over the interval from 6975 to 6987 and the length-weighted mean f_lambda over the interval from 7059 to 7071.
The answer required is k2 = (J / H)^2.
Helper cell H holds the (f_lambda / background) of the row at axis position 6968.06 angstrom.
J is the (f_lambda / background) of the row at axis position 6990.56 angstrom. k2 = 1.01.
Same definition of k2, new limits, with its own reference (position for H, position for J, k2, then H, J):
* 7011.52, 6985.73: 1.06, 0.993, 1.023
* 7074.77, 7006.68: 1.04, 0.990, 1.008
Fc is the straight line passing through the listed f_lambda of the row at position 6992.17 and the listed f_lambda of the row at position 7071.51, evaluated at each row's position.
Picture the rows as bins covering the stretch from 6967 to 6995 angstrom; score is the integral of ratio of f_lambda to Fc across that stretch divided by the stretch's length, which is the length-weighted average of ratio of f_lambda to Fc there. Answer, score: 0.991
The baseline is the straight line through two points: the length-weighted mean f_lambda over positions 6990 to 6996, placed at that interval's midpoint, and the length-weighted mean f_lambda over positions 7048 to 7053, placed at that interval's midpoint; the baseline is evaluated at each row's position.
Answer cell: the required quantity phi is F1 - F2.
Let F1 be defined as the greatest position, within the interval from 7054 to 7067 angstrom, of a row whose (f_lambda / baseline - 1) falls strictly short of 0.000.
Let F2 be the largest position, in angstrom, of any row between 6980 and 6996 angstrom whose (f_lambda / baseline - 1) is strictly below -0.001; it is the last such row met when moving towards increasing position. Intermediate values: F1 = 7066.63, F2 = 6992.17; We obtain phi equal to 74.5 angstrom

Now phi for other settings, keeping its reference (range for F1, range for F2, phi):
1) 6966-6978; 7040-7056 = -77.5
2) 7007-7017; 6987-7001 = 16.1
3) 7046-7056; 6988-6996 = 63.1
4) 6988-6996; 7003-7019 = -25.8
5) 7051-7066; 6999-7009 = 56.7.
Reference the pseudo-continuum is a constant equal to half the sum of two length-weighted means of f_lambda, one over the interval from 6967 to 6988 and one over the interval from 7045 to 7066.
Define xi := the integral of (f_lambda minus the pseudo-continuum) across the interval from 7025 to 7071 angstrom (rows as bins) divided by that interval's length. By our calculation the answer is 0.03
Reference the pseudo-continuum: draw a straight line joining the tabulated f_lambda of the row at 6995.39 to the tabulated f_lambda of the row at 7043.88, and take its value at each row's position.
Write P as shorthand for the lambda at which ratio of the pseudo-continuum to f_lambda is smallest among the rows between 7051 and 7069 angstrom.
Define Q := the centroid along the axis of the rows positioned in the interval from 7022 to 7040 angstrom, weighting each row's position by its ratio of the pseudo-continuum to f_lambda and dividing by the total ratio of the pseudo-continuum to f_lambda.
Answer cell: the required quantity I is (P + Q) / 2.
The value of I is 7044.7 angstrom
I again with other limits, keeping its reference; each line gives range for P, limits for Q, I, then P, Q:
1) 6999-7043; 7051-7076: 7045.6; 7027.68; 7063.5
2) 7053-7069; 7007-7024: 7037.0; 7058.49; 7015.5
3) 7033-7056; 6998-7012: 7019.6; 7034.16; 7005.1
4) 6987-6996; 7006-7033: 7003.4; 6987.34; 7019.5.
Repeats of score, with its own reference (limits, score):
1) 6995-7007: 0.999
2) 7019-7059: 1.039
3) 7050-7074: 1.017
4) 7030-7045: 1.048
